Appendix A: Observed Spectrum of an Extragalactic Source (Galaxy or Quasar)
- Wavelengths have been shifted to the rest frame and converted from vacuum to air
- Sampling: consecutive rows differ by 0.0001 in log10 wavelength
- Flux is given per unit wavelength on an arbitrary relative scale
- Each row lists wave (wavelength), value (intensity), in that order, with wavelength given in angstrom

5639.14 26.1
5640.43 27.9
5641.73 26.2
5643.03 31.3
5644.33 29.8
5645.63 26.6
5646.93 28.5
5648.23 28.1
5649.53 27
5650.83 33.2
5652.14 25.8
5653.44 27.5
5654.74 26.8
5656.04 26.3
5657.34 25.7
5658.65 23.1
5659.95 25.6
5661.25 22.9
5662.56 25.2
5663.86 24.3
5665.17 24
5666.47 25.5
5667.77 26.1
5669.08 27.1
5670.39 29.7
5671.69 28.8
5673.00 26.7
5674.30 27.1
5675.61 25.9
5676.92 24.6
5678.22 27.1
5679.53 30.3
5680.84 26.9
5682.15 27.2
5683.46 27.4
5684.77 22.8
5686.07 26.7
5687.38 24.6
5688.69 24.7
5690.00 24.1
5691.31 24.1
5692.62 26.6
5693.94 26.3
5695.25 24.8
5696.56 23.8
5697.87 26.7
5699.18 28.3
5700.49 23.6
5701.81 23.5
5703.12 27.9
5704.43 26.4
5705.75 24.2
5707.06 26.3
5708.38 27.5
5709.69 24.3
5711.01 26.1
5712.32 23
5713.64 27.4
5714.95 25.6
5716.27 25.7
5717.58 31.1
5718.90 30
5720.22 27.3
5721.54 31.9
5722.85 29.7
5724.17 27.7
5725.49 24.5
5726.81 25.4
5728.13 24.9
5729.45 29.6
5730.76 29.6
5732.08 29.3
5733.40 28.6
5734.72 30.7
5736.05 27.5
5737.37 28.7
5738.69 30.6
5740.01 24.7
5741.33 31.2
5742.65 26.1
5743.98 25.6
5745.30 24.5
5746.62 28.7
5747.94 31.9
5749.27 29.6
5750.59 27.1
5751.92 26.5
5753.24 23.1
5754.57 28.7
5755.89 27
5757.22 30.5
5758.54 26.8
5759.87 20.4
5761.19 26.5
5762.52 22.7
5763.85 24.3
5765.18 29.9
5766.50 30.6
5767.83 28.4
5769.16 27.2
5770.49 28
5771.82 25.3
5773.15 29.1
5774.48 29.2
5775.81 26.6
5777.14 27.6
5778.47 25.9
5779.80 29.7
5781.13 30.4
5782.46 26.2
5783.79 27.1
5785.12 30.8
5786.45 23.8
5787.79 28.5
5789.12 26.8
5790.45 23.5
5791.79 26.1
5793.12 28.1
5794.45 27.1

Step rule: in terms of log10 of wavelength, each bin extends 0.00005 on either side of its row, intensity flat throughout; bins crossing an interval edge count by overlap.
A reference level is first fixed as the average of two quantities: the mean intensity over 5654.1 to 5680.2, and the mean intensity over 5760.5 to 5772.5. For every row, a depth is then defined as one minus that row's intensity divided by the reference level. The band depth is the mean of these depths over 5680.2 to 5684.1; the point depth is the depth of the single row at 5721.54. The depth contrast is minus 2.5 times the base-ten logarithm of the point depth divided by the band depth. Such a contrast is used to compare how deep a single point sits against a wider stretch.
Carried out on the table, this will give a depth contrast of -2.4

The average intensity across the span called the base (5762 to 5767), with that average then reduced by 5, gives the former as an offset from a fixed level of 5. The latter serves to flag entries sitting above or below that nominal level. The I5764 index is 21.9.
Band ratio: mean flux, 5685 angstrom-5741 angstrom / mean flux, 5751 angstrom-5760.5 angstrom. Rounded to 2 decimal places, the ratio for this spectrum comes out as 1.02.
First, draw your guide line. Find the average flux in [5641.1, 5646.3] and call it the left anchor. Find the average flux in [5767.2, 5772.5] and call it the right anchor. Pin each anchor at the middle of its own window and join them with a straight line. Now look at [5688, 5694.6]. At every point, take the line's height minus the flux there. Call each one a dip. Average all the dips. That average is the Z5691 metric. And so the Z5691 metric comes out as 2.8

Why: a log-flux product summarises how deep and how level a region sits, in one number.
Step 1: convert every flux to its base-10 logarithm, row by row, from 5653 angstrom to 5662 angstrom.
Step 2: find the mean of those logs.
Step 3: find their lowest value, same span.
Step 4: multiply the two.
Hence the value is 1.91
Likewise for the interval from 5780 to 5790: 1.98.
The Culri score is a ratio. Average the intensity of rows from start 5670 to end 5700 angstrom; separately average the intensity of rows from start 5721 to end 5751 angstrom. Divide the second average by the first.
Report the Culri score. 1.07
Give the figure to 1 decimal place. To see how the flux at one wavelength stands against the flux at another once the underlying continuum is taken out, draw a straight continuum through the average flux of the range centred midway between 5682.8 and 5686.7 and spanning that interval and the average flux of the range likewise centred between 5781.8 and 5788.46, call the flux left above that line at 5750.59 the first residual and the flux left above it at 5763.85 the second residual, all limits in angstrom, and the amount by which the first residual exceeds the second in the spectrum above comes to 3.0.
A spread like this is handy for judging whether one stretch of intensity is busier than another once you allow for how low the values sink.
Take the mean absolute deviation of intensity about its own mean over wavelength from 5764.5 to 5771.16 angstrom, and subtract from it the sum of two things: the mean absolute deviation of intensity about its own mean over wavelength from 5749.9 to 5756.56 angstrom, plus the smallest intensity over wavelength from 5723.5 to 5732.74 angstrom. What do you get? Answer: -24.7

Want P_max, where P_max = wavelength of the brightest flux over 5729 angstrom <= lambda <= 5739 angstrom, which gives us 5734.72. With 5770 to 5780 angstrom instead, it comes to 5779.80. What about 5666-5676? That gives 5670.39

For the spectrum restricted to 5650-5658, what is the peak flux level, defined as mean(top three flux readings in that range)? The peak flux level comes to 29.2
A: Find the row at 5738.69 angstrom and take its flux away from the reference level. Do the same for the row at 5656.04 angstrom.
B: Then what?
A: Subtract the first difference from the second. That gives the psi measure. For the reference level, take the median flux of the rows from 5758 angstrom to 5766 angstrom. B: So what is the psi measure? 4.3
